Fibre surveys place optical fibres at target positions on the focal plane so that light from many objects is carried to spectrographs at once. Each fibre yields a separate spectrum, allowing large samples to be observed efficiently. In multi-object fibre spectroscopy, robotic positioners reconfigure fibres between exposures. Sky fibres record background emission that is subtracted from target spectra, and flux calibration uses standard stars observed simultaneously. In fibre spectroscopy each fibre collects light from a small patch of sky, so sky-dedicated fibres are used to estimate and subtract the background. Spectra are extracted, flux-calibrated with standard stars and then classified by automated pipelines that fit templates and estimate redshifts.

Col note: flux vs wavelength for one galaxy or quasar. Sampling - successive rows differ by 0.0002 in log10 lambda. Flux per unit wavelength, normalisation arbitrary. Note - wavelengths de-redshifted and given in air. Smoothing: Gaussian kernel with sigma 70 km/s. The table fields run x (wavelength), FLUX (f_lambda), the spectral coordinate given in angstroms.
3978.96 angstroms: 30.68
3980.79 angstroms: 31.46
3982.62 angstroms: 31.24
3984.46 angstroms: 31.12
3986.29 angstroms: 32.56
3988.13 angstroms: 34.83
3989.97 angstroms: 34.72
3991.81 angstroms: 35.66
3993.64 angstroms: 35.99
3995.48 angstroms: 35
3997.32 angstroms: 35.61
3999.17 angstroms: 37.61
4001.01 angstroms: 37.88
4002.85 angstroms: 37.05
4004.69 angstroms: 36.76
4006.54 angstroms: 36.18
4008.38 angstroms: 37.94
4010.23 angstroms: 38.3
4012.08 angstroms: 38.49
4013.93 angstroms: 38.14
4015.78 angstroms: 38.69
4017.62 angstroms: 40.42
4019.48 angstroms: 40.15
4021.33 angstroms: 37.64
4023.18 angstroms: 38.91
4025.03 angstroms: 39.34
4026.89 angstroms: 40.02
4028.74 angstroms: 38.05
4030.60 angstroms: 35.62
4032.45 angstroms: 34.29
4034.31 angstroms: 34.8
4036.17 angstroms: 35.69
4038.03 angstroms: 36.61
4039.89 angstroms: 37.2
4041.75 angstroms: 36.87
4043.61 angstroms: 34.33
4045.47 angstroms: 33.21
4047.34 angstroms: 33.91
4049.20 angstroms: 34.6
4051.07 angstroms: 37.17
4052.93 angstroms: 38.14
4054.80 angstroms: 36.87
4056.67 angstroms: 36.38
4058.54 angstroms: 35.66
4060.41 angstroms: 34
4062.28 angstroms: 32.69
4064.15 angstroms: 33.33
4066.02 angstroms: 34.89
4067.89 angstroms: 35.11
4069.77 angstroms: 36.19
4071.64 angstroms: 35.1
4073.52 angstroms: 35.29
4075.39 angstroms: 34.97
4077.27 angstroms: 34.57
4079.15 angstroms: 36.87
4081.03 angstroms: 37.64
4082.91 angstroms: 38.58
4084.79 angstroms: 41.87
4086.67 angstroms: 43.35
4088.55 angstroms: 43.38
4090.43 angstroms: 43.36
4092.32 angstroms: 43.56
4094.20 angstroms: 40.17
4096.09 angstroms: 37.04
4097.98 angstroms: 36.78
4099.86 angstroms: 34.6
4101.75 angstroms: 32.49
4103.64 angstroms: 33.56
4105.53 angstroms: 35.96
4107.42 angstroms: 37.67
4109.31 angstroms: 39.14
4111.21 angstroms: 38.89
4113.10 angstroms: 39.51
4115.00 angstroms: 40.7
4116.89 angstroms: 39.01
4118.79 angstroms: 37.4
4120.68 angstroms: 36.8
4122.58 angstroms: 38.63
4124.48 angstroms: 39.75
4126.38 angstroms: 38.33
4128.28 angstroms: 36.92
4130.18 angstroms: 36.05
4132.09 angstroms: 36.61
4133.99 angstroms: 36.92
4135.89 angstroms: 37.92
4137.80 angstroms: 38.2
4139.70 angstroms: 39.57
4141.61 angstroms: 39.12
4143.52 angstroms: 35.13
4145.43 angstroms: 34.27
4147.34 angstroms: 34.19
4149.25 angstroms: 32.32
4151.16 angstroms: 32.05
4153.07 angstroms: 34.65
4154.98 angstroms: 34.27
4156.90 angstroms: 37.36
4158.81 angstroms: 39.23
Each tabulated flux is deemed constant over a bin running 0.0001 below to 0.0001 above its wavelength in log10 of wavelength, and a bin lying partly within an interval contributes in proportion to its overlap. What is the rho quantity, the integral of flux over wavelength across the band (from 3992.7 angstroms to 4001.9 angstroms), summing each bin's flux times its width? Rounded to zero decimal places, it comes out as 335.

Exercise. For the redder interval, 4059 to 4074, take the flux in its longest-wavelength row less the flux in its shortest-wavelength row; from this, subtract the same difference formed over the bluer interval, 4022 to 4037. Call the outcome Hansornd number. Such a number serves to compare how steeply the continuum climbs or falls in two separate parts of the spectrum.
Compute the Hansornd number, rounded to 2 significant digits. 4.5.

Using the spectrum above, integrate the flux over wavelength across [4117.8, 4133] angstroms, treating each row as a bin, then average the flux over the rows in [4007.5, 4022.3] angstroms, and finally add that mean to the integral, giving 610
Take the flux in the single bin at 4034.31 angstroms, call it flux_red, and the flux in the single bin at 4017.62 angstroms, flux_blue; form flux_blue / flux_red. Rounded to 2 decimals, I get 1.16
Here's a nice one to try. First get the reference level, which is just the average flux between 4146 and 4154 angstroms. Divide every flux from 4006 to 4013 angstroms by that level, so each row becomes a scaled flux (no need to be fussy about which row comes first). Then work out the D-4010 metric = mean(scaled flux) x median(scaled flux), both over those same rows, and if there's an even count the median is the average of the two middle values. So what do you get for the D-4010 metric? 1.30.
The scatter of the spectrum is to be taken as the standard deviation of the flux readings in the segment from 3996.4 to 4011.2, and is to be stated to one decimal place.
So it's 0.9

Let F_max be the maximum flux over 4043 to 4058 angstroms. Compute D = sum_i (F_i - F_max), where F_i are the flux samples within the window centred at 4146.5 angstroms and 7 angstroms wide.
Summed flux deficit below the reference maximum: -17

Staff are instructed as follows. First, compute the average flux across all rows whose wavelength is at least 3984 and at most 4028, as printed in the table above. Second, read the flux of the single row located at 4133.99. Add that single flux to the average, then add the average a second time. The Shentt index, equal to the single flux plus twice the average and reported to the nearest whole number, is 111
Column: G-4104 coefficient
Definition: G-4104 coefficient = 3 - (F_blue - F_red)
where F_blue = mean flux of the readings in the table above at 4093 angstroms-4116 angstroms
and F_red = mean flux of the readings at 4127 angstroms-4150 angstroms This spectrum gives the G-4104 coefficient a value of 2.2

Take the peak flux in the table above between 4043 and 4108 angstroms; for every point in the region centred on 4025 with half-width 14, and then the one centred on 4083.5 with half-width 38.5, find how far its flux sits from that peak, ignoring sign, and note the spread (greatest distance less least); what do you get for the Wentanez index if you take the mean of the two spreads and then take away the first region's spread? 2.5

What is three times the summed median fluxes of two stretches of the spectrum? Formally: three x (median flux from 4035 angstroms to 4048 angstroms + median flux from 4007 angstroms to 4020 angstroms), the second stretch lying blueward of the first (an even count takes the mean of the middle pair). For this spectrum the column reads 223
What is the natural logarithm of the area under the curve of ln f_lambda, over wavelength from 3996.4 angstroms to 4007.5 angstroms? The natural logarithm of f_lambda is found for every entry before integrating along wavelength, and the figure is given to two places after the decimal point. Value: 3.69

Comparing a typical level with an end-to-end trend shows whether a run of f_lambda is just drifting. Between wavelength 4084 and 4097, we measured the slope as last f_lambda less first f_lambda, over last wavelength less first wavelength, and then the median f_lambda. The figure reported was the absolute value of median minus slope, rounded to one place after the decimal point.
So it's 43.8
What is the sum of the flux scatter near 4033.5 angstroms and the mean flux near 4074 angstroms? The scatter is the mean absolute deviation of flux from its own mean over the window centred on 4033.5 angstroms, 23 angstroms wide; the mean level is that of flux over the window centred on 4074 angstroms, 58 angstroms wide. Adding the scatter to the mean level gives 38.4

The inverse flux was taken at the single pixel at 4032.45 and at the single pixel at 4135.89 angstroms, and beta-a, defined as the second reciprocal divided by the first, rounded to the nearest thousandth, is 0.904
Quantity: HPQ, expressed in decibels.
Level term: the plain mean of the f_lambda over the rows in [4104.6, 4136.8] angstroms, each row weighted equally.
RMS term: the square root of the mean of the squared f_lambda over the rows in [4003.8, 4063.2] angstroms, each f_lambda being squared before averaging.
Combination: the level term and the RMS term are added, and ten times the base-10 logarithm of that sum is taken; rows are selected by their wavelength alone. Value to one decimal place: 18.7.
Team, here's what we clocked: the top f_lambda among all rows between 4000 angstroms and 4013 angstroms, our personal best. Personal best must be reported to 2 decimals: 38.49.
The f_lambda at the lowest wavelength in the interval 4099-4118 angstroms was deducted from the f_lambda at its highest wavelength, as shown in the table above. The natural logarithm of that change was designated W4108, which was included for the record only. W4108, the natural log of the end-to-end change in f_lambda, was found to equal 1.5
